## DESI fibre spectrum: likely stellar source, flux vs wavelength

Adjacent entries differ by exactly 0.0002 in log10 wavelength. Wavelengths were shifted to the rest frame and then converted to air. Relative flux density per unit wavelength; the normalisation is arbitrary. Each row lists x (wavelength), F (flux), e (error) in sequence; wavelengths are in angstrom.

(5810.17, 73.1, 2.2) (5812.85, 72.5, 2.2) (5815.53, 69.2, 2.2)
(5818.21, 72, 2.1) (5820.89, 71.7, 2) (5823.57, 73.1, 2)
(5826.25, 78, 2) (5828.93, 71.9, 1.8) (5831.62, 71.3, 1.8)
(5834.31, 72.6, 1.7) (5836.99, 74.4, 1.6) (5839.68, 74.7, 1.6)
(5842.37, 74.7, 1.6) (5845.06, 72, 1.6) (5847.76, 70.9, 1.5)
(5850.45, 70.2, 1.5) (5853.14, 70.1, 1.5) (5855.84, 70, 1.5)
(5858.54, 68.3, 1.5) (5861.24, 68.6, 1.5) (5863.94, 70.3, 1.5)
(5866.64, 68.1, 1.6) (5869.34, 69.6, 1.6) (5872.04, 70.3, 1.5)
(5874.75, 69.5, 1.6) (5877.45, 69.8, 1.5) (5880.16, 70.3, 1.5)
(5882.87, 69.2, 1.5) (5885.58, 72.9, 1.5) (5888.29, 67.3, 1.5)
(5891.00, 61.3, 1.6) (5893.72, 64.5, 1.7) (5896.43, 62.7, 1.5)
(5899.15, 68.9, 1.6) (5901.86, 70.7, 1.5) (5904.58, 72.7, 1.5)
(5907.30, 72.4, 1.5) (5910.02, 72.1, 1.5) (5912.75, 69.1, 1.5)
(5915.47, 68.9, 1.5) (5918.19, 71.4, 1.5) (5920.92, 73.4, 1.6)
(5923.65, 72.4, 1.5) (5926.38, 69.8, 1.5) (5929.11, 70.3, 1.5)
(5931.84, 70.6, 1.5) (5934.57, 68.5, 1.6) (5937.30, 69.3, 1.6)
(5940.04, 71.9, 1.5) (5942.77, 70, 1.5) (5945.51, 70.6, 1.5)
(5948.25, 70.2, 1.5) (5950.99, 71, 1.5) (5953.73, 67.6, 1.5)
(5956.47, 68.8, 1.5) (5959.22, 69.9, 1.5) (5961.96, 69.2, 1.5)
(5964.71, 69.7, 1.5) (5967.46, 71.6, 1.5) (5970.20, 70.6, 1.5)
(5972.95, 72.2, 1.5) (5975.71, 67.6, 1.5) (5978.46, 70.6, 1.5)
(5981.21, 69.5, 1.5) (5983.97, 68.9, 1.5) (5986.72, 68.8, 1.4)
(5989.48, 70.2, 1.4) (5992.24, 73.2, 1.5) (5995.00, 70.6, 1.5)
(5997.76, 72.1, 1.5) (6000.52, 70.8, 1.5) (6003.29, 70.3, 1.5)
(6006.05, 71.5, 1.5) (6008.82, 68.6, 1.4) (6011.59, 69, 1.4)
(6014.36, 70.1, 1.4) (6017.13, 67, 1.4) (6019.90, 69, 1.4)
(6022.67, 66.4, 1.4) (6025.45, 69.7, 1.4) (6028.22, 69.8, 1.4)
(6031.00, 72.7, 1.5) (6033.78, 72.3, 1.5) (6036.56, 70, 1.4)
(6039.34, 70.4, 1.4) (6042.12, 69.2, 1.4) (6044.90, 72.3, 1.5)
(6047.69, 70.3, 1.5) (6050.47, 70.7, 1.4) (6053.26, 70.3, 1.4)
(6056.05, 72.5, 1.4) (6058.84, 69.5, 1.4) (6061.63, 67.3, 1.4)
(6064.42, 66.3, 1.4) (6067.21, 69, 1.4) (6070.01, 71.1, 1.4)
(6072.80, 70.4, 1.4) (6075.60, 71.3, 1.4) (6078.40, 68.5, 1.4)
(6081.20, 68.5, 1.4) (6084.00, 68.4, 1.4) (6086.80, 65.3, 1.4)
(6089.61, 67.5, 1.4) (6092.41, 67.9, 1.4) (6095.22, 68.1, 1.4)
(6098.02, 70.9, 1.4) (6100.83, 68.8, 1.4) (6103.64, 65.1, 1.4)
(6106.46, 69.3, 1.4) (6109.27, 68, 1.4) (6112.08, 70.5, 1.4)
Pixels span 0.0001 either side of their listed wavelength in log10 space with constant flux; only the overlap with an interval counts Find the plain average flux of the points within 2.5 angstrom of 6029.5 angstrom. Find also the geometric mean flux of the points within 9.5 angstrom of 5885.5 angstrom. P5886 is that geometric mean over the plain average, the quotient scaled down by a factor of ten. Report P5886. 0.095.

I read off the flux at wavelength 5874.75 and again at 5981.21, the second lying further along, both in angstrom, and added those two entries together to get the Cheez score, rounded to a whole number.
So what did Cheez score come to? 139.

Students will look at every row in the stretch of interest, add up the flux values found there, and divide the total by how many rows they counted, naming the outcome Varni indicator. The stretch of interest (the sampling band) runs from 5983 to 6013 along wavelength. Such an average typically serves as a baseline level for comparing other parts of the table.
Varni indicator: 70.4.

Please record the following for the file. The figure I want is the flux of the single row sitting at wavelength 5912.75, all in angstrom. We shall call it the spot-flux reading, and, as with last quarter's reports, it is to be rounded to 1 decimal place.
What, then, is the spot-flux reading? 69.1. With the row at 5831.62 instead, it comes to 71.3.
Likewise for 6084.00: 68.4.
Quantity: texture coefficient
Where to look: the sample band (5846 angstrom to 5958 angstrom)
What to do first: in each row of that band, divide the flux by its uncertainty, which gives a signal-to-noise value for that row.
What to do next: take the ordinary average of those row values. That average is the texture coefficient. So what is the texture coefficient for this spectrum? 45.7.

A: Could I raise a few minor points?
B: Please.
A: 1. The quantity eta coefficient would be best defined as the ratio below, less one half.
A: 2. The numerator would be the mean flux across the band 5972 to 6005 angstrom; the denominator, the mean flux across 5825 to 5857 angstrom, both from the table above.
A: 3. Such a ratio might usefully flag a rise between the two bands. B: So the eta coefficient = 0.470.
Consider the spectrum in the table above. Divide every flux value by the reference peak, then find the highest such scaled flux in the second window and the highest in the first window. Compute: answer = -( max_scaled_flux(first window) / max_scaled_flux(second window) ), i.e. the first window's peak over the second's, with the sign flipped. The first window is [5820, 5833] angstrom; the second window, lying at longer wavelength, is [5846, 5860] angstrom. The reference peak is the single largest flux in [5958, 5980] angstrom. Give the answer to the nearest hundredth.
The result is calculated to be -1.10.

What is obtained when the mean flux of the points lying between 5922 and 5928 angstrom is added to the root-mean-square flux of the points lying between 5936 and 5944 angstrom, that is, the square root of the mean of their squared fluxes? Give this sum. 142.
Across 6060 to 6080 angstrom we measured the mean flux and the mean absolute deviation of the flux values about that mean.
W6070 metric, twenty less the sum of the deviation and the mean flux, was -50.7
